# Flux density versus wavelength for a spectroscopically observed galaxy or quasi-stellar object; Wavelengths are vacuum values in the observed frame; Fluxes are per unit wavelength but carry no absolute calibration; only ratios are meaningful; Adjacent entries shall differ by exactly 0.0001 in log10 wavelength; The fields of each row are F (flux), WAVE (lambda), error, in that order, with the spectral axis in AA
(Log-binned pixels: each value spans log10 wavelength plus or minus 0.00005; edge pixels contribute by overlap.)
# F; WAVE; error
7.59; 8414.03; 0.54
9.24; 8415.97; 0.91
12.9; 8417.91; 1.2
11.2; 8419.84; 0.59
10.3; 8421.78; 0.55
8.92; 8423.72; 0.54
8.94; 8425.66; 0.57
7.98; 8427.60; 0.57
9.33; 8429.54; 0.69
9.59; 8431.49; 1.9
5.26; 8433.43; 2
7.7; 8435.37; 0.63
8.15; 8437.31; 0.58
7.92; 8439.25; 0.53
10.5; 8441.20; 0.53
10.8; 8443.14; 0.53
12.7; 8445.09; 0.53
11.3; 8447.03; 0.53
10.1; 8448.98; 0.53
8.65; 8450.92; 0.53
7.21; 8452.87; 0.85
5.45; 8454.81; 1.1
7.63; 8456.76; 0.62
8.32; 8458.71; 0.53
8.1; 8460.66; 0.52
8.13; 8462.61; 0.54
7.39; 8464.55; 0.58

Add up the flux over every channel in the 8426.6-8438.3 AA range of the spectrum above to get 48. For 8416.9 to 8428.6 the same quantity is 60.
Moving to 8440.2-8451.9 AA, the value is 64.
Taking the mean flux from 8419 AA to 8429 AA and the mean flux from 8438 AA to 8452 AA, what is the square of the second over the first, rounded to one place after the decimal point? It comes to 1.2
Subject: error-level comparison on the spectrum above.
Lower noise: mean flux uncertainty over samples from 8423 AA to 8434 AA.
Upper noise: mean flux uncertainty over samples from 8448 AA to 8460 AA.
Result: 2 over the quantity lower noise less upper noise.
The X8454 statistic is 6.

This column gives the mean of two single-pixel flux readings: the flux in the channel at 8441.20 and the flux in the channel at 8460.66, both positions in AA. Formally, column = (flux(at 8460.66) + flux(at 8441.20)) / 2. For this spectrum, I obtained 9.3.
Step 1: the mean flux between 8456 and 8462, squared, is 64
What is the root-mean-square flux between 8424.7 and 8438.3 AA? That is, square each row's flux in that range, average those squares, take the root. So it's 8.2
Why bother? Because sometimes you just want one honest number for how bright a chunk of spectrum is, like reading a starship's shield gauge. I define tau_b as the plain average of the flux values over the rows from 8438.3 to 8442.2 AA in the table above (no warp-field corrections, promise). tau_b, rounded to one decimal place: 9.2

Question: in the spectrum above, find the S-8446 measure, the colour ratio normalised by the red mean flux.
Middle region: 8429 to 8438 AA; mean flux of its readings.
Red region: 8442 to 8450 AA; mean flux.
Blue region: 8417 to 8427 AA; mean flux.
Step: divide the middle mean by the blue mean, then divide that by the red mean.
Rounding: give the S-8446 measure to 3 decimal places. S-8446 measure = 0.068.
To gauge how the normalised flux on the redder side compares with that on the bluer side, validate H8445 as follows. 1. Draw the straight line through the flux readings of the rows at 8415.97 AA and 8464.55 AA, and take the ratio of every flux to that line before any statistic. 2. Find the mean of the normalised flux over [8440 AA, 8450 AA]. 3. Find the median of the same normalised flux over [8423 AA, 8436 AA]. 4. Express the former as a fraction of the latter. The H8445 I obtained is 1.4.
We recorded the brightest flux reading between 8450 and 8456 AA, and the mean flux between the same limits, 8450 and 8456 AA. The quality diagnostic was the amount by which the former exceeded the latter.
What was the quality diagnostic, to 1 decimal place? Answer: 1.5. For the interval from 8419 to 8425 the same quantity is 1.1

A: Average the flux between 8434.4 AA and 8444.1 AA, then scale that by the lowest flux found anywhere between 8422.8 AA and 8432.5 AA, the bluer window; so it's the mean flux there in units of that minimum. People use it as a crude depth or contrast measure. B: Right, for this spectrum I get 1.13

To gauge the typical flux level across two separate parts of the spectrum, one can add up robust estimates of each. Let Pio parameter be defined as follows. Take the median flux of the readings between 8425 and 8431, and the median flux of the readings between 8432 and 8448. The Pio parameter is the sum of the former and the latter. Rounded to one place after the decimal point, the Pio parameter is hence 18.3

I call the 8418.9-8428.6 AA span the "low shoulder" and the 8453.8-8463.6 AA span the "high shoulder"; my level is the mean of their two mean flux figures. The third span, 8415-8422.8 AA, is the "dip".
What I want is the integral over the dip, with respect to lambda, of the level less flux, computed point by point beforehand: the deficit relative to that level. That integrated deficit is -19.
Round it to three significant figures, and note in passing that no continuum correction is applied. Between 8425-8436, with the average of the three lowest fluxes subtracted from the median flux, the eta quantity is 1.48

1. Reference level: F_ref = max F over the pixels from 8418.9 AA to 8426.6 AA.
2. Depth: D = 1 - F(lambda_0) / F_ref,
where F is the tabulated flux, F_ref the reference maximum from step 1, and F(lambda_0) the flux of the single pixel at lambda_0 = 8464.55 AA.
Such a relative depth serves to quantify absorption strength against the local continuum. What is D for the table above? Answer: 0.34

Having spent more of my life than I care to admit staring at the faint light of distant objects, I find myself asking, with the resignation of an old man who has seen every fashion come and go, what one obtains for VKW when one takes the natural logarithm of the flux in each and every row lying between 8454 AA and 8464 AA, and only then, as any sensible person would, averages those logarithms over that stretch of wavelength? 2.01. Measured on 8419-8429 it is 2.24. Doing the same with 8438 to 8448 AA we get 2.35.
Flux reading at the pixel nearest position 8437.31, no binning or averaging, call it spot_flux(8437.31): 8.15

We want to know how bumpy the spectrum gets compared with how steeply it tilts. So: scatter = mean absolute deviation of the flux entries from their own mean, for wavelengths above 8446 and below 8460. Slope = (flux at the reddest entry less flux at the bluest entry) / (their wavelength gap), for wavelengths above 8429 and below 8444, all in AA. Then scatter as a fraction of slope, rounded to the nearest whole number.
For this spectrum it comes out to 13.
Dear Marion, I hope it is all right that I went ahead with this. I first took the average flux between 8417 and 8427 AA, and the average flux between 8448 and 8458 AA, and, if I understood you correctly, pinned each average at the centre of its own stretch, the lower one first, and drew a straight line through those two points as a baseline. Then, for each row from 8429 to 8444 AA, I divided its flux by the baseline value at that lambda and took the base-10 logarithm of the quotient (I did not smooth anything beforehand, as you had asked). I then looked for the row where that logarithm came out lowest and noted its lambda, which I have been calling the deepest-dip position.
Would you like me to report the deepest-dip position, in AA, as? 8433.43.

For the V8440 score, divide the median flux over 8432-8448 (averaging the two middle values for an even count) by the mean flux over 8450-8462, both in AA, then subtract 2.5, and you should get -1.27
